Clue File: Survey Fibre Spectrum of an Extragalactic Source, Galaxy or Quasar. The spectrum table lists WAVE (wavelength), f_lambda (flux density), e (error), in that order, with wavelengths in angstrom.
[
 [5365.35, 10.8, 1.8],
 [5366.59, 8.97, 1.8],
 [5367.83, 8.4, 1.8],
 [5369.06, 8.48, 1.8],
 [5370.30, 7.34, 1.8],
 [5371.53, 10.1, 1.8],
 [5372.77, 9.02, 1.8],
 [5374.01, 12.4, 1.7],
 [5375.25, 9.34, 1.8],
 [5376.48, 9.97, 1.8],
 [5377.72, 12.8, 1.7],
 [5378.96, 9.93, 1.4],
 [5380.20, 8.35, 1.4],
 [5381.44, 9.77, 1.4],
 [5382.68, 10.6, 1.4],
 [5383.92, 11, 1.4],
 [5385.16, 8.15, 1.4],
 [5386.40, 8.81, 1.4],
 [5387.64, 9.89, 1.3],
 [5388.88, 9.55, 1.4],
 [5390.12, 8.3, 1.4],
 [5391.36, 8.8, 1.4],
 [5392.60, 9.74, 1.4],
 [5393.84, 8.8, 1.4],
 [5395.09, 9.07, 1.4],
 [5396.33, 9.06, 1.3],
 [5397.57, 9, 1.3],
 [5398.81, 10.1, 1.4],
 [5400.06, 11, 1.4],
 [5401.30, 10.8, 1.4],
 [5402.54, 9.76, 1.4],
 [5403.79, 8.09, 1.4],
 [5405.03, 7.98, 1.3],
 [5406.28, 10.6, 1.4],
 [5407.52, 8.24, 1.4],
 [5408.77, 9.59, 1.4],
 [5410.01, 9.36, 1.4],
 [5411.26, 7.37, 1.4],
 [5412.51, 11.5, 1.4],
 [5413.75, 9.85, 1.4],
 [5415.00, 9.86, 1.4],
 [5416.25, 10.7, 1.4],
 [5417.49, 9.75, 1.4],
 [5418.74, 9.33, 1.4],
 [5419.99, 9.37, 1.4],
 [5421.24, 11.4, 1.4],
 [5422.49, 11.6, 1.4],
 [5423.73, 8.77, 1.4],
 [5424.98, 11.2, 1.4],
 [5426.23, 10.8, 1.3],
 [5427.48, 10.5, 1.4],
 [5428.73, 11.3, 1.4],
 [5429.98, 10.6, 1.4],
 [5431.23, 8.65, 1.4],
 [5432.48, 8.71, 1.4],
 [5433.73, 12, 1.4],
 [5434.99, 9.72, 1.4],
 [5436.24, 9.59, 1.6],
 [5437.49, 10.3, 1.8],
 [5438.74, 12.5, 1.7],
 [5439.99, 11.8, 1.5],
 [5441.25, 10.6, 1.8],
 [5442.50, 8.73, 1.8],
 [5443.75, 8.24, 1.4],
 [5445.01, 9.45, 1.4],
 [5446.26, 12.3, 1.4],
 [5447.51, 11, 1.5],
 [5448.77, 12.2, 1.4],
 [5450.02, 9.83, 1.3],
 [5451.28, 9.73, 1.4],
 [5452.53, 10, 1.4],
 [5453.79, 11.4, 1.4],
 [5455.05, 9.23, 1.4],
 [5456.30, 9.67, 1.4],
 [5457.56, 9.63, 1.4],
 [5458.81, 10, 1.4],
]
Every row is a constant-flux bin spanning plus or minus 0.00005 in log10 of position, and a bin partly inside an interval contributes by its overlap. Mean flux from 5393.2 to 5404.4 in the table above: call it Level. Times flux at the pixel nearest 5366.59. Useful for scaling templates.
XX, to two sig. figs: 85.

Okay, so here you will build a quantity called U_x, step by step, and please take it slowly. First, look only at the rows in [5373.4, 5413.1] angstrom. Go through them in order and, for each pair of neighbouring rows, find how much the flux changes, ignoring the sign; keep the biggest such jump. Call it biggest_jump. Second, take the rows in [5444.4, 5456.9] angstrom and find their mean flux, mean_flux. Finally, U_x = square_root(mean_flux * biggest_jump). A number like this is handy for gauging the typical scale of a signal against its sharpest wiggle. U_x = 6.6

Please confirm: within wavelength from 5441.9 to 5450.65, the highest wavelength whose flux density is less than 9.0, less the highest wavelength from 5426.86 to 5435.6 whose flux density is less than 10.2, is 8.8 angstrom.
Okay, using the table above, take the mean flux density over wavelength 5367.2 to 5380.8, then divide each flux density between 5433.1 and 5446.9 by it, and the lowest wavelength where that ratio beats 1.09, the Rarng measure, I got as 5433.73 angstrom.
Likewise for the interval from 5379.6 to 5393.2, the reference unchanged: 5382.68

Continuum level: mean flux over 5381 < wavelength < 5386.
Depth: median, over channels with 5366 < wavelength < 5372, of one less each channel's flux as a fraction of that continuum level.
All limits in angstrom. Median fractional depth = 0.14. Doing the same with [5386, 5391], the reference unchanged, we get 0.07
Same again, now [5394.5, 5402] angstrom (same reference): 0.03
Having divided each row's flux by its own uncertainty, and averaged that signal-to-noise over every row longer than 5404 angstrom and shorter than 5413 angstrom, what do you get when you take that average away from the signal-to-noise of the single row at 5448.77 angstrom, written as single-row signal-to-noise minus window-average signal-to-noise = 2.1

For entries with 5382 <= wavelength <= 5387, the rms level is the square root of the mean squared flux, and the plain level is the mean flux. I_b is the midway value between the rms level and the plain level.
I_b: 9.7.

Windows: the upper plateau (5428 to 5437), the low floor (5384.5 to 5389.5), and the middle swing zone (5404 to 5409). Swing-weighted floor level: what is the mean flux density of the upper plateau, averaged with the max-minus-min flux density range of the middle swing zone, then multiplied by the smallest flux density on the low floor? 51.8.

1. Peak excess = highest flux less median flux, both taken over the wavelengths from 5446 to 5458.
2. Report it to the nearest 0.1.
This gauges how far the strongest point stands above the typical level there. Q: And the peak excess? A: 2.4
